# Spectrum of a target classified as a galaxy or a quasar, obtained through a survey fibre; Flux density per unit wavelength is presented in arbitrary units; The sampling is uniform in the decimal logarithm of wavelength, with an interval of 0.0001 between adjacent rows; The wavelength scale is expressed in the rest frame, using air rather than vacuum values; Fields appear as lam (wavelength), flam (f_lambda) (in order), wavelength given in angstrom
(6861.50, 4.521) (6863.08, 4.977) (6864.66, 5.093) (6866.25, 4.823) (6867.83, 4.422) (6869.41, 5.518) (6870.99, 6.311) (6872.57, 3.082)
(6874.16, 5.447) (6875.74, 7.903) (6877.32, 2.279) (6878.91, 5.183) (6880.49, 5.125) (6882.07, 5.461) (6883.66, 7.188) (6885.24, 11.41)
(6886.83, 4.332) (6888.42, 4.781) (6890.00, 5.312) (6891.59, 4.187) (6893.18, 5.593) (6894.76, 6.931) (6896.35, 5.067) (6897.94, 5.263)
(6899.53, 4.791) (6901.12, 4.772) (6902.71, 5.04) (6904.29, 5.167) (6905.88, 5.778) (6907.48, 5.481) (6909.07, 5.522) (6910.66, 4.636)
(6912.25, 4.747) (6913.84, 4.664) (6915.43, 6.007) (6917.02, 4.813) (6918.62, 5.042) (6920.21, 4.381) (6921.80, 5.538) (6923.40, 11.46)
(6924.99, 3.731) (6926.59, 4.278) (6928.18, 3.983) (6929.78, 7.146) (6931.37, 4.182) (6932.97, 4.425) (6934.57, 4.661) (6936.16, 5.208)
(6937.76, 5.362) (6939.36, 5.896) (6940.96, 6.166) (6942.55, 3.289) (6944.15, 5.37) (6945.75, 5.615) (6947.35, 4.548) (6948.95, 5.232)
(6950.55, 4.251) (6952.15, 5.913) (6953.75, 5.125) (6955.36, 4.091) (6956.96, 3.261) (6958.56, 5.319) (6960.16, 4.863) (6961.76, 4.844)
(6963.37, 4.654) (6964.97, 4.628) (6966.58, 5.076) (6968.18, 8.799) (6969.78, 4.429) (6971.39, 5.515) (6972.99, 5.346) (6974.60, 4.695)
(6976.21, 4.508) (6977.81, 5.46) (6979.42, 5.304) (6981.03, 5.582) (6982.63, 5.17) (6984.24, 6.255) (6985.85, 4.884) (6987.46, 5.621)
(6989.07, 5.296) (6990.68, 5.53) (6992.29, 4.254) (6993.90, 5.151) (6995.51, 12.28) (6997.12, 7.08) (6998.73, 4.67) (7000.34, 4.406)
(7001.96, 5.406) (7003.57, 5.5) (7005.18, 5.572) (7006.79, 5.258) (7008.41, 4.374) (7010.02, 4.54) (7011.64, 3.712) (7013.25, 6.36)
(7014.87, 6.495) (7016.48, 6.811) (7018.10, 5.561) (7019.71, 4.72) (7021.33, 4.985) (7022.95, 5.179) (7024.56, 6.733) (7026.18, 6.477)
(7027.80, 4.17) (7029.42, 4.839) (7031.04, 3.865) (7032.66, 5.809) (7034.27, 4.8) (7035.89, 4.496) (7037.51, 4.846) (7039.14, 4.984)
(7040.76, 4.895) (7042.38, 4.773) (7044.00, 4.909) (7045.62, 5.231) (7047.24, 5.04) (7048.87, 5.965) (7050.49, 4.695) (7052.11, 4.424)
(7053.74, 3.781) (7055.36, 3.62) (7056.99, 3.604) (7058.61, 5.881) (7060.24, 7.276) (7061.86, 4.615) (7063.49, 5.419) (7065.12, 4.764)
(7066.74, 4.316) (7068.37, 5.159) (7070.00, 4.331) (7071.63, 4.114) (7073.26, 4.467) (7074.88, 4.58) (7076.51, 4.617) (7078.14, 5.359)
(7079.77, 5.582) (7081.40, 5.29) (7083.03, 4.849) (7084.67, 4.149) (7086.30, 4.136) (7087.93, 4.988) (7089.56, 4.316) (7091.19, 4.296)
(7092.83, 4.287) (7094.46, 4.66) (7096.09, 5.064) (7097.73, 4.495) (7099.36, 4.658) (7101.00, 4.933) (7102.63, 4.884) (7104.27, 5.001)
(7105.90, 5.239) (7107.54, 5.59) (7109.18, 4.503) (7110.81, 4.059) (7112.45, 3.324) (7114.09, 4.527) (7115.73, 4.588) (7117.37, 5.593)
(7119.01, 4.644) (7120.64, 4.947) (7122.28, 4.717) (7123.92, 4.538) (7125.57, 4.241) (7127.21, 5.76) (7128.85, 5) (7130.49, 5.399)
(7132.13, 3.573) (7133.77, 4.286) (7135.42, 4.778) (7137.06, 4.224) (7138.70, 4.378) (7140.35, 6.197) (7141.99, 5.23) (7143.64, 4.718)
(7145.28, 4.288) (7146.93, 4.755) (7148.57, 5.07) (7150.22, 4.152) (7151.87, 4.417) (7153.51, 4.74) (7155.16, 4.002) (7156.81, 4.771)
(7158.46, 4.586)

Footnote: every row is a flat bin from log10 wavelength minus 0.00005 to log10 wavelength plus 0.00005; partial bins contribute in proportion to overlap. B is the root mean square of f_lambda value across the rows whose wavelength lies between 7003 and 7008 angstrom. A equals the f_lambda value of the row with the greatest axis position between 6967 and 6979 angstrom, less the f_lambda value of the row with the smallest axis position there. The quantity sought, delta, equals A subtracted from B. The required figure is 8.8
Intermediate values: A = -3.3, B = 5.4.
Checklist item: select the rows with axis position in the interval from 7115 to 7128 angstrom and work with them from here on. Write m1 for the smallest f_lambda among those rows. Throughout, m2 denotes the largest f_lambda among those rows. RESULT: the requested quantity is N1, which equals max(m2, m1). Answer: 5.8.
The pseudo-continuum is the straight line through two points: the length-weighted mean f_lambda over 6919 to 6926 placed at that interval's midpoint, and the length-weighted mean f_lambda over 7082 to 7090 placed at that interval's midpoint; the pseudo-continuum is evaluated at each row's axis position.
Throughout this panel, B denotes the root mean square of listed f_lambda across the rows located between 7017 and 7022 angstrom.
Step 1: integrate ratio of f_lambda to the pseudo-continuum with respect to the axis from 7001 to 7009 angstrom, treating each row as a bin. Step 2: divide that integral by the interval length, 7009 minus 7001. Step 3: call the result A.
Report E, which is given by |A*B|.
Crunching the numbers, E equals 5.0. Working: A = 0.98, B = 5.10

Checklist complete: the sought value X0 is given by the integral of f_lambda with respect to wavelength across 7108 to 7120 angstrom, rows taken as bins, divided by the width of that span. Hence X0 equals 4.5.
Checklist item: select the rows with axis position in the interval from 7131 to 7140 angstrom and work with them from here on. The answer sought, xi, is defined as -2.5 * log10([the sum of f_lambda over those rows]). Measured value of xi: -3.318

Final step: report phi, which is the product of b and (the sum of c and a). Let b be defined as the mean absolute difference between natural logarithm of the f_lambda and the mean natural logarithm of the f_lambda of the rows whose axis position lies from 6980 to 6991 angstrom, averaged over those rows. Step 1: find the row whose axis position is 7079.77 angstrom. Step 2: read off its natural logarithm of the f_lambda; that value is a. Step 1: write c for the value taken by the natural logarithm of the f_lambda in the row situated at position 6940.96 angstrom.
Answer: 0.20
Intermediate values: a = 1.72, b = 0.06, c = 1.8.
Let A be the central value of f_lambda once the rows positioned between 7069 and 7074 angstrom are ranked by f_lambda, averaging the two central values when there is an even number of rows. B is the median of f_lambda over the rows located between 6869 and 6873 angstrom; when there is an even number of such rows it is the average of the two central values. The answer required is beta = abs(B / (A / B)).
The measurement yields 7.0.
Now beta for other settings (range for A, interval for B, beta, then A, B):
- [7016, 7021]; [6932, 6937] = 3.9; 5.6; 4.66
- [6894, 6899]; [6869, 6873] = 5.8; 5.3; 5.52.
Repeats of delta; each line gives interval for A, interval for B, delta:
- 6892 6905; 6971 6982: 5.6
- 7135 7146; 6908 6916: 5.6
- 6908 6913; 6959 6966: 5.5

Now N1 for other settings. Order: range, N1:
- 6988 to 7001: 12.3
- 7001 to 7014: 6.4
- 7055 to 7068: 7.3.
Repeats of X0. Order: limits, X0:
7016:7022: 5.5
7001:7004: 5.4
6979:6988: 5.5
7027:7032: 4.3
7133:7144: 4.8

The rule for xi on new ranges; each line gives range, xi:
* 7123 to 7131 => -3.492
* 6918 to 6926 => -3.698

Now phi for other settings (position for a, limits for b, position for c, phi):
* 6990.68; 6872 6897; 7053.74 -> 0.74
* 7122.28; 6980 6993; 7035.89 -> 0.25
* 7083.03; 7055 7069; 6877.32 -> 0.41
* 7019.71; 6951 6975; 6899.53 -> 0.42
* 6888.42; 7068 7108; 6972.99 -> 0.26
